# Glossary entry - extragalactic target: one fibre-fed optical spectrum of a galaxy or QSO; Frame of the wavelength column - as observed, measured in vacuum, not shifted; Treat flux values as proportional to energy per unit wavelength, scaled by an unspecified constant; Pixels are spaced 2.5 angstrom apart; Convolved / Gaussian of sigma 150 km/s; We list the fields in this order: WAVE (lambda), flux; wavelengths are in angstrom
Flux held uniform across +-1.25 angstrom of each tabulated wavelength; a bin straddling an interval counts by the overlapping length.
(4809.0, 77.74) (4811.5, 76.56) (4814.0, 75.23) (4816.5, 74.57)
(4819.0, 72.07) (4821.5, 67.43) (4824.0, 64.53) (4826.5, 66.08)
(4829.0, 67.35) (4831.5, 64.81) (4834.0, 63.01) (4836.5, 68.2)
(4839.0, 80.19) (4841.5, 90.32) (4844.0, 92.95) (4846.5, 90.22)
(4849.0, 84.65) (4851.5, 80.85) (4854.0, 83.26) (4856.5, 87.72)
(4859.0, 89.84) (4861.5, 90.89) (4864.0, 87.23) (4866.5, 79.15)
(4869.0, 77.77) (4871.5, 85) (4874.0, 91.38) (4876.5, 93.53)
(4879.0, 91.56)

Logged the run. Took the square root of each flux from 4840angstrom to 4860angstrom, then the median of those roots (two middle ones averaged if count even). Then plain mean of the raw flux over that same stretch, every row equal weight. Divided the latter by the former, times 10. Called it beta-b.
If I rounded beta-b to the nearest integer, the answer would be 93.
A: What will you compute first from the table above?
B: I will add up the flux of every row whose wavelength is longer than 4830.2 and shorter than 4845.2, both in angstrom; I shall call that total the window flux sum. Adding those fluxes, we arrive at 459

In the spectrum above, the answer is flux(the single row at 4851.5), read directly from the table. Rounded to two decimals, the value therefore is 80.85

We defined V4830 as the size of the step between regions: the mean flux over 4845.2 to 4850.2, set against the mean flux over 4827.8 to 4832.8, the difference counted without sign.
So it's 21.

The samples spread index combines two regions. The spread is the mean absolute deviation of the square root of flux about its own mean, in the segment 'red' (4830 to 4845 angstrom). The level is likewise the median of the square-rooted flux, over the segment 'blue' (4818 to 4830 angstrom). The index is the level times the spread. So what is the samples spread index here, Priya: 5.3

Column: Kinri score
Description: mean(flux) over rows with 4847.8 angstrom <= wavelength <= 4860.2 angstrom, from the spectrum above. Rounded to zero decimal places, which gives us 85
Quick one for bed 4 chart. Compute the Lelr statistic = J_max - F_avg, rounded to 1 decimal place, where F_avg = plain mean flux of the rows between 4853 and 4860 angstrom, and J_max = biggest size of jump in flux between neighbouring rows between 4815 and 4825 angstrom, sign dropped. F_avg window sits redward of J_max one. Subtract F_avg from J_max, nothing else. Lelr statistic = -82.3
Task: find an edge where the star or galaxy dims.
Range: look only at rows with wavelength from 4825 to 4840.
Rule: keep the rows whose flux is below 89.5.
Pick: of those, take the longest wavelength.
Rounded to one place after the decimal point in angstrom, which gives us 4839.0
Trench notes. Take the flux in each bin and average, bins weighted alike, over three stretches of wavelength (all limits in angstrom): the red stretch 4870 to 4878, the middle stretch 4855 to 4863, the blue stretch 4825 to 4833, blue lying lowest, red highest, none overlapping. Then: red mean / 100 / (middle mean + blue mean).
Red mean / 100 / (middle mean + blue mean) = 0.0058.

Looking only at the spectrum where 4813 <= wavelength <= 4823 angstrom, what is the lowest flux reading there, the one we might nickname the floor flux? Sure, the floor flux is 67.43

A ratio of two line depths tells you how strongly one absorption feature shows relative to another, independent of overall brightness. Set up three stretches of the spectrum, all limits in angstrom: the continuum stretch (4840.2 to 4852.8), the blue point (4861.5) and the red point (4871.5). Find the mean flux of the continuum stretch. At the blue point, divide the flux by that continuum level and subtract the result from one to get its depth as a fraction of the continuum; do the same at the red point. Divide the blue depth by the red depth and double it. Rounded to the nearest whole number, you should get -2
